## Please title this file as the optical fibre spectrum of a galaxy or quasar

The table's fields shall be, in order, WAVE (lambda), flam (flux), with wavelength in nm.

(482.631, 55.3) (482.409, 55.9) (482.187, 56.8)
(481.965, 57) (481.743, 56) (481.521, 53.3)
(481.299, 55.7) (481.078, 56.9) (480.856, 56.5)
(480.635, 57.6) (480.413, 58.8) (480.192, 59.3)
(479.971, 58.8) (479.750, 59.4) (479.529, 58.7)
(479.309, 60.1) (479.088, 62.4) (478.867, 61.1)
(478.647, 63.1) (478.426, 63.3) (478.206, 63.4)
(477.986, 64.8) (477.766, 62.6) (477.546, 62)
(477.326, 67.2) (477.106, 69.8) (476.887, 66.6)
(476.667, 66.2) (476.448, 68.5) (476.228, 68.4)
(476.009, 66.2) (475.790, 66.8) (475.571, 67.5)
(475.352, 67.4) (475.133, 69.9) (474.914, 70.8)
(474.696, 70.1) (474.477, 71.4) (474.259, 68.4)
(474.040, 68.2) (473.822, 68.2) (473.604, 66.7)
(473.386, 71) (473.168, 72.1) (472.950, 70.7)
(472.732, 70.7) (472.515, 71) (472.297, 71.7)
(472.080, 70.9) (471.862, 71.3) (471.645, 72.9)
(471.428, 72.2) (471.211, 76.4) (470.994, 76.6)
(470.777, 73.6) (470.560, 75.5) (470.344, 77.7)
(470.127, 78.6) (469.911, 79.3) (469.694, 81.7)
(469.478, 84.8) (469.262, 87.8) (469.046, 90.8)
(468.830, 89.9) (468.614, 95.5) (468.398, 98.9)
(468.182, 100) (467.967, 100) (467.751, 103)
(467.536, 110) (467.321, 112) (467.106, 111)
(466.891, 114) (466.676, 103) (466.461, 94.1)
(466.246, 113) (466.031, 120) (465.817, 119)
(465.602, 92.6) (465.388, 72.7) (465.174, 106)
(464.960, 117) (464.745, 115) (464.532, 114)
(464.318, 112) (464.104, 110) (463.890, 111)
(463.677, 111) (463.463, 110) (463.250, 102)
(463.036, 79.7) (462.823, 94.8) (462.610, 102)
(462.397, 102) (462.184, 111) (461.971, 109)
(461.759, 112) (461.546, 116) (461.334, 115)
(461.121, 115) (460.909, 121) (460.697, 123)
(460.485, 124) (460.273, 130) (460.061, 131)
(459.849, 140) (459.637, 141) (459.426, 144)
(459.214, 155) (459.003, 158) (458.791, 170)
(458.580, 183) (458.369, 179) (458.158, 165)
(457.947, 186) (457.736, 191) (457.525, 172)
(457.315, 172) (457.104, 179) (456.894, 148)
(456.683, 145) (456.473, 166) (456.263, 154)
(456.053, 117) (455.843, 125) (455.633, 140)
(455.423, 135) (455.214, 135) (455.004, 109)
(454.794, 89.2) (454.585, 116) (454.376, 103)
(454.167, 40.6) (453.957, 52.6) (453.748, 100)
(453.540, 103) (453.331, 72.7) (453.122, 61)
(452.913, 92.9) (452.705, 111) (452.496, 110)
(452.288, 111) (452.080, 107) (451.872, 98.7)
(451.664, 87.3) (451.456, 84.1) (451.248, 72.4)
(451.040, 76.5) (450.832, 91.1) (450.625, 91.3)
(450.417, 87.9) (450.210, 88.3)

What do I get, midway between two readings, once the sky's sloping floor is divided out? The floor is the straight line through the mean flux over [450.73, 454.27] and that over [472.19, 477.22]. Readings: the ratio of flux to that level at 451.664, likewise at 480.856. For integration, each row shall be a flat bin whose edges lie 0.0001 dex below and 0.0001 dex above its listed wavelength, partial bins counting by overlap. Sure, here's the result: 0.94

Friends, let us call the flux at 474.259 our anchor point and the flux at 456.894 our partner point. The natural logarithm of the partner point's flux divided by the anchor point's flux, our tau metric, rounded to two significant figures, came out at 0.77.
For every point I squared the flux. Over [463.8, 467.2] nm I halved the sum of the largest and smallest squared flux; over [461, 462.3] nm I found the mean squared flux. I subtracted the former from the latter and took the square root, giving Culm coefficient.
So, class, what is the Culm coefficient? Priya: 54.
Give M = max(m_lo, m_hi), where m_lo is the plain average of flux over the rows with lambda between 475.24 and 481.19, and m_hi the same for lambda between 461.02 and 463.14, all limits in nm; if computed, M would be 106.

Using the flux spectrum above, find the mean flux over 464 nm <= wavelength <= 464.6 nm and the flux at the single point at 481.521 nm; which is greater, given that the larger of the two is 112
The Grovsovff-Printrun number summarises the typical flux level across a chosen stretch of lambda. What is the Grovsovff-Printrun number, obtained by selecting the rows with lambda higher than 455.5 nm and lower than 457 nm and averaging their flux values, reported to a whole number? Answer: 142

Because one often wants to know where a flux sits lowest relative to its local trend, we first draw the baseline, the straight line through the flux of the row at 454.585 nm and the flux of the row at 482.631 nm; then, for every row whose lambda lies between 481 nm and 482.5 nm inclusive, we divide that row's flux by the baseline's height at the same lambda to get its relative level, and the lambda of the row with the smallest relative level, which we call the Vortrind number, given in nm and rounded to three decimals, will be 481.521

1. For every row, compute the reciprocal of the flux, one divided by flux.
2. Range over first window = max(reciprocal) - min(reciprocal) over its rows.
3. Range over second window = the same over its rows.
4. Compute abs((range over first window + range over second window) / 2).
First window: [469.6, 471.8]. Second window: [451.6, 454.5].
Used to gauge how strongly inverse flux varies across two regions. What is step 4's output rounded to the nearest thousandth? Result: 0.009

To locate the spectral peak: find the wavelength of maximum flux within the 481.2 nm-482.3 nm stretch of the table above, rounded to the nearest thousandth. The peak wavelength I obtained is 481.965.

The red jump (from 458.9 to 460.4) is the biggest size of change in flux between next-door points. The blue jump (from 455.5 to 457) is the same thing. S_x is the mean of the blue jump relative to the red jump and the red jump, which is 7.2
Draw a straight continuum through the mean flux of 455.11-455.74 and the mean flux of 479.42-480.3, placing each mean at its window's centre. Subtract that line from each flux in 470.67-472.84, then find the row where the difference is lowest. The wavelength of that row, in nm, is 470.777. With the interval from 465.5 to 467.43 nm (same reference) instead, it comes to 465.602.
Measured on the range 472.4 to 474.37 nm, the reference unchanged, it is 473.604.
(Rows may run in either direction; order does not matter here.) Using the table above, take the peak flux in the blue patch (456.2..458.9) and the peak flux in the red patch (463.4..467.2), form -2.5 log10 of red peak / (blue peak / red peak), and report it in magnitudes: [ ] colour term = -4.69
